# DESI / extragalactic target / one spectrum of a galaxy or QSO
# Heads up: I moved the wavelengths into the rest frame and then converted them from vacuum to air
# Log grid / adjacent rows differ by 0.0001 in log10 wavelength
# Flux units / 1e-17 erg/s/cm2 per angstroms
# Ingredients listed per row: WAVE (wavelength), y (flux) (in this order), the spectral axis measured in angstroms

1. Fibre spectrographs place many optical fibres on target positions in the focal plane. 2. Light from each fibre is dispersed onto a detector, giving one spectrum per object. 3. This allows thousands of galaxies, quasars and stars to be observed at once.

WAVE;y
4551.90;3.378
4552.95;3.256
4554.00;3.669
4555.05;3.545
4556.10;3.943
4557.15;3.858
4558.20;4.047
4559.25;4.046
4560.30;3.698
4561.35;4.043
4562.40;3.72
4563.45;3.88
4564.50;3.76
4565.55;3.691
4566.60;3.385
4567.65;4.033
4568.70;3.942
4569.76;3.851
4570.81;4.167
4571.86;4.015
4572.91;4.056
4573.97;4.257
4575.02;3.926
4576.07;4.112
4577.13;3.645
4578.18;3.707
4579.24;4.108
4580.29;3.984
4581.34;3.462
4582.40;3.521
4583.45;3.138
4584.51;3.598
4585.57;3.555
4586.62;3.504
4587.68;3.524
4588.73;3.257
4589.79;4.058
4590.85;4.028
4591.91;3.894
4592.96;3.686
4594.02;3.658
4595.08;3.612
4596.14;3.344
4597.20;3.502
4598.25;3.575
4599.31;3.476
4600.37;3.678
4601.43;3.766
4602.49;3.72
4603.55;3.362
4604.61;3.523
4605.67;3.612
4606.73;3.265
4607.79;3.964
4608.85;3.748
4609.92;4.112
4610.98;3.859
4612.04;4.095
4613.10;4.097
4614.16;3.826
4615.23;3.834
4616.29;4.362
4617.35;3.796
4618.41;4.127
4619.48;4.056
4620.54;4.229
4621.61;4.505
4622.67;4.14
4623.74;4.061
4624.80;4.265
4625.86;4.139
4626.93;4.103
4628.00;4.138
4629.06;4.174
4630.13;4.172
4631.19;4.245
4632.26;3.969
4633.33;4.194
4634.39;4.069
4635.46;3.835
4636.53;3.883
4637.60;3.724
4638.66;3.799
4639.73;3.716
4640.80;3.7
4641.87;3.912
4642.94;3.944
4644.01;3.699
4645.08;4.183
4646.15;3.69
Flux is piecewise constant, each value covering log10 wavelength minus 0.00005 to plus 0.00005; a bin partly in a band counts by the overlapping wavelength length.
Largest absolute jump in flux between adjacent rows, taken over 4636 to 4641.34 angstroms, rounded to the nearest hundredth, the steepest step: 0.16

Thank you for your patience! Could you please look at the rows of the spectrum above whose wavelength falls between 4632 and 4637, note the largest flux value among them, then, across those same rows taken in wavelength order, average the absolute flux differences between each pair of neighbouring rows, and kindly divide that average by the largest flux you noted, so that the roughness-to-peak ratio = 0.038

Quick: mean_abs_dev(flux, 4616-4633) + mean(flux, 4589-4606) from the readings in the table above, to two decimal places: 3.76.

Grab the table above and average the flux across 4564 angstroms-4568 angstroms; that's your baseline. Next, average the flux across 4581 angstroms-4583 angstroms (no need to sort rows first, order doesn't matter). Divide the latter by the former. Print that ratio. 0.94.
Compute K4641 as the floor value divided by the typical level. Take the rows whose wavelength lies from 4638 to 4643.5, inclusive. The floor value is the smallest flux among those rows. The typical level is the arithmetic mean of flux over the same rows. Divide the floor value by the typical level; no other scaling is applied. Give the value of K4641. 0.970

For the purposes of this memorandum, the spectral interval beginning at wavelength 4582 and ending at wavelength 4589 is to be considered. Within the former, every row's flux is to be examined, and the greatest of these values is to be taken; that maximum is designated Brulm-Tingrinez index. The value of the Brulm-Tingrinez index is 3.598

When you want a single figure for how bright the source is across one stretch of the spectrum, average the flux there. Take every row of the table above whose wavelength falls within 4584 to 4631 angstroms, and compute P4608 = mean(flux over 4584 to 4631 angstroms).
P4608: 3.84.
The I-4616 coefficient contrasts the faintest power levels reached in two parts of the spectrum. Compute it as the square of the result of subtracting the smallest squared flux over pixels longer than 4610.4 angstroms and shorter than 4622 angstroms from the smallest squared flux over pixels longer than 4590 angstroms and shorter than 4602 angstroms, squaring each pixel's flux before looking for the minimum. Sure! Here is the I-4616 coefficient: 10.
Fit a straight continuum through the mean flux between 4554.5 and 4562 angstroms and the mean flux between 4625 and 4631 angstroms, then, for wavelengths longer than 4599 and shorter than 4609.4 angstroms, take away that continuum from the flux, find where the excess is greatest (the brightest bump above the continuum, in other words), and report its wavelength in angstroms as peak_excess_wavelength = 4607.79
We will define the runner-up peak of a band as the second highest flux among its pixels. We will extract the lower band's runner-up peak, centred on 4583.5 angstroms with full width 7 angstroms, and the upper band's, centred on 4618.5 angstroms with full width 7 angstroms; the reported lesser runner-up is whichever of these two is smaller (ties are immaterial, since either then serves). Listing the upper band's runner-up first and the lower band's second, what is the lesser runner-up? 3.60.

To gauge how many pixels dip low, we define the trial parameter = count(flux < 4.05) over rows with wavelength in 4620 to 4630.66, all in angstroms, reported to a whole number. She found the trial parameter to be 0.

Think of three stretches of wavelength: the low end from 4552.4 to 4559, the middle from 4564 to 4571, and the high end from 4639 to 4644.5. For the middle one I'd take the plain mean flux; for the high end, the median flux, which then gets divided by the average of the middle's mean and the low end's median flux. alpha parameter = 0.98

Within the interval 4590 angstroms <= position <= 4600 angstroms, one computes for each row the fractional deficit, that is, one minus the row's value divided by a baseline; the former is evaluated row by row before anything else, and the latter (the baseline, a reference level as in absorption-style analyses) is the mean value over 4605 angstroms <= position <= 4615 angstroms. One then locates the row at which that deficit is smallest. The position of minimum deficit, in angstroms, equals 4590.85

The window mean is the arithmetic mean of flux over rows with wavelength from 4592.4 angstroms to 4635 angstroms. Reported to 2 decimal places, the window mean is 3.90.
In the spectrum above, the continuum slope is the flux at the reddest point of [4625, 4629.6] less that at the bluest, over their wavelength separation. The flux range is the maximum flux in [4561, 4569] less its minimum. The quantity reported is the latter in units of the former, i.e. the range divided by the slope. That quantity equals 60.2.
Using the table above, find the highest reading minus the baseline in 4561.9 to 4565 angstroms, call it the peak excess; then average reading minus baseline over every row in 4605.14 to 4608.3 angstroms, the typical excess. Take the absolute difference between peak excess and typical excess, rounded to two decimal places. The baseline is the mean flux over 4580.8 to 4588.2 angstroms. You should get 0.27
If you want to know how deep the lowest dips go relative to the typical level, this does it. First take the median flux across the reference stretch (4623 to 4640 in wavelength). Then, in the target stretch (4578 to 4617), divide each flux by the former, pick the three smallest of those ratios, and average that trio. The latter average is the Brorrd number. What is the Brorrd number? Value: 0.79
